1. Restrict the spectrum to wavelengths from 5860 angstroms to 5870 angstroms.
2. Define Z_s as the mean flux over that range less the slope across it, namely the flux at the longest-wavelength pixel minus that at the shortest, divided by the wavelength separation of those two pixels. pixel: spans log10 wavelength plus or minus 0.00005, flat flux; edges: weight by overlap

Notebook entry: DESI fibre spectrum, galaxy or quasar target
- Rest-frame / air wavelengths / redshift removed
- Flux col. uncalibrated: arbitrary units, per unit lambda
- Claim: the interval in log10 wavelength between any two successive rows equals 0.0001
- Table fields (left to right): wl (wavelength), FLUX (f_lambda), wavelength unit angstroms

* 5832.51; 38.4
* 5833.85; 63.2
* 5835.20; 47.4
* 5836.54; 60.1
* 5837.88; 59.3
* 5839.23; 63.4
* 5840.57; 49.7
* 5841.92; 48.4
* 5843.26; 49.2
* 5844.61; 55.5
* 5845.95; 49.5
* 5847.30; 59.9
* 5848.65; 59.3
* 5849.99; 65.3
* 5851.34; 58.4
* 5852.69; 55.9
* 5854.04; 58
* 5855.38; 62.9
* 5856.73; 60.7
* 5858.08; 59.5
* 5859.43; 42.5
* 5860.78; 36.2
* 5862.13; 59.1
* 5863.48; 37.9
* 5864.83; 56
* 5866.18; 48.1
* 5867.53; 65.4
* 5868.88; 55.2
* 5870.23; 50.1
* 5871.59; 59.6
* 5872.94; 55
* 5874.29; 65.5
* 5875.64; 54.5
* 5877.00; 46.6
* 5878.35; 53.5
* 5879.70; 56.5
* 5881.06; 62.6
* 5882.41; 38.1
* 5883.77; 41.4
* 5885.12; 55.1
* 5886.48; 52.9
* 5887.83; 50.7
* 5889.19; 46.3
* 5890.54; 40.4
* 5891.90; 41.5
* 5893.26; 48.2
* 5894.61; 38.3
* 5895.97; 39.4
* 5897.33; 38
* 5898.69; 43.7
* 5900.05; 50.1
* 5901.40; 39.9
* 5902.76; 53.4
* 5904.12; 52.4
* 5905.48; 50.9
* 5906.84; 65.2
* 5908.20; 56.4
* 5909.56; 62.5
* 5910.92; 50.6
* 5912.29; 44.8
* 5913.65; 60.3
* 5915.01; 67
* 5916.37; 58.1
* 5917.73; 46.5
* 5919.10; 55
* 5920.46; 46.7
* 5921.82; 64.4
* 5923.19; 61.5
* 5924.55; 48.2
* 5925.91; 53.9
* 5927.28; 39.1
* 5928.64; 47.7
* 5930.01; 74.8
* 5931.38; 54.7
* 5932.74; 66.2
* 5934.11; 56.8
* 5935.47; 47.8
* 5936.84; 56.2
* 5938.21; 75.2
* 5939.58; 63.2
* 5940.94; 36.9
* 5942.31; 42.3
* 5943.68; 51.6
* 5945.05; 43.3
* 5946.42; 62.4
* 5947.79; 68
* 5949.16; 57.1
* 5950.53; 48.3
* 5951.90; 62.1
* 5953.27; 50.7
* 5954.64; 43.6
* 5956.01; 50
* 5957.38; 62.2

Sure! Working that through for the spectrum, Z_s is 49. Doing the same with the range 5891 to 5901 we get 42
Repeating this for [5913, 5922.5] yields 56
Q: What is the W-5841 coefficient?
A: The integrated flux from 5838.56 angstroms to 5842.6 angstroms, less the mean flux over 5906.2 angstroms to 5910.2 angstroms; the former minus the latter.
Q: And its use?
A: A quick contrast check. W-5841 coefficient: 156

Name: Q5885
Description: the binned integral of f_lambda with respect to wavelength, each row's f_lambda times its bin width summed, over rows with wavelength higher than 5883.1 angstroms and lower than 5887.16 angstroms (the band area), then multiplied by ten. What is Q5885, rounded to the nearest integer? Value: 2025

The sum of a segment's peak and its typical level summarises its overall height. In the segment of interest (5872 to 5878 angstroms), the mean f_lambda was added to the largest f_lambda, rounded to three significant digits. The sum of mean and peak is 121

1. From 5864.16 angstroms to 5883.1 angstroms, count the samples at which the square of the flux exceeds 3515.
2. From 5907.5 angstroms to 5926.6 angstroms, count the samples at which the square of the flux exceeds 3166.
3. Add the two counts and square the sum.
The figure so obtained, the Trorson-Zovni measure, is 121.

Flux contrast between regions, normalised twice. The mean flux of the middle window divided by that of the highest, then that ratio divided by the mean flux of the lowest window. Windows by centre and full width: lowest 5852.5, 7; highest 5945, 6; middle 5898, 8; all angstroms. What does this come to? 0.013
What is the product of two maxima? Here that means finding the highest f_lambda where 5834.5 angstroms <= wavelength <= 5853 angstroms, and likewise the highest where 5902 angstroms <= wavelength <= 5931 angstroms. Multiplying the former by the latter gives 4884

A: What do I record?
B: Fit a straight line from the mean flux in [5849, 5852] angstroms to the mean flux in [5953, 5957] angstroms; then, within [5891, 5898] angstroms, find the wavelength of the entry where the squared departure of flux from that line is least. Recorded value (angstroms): 5893.26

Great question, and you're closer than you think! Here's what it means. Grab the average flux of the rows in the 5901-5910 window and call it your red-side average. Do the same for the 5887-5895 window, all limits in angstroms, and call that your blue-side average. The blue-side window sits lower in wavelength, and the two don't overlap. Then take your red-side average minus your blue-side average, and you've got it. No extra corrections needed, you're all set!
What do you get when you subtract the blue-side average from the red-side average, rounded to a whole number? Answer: 10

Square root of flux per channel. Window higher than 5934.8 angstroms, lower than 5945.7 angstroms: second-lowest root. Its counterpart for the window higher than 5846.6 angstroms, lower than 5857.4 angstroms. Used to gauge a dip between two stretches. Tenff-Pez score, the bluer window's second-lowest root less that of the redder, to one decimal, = 1.1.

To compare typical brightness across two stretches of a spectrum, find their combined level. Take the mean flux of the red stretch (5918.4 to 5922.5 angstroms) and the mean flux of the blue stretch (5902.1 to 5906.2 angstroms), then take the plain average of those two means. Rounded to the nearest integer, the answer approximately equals 54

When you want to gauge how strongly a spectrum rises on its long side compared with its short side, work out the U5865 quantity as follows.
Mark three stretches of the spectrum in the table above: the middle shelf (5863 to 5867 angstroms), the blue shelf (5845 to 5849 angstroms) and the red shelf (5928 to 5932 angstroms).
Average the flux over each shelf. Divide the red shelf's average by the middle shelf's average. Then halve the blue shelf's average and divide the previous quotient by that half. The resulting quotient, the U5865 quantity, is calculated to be 0.044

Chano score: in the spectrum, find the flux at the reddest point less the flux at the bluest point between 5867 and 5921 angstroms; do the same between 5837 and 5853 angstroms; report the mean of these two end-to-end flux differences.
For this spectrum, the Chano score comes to -11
